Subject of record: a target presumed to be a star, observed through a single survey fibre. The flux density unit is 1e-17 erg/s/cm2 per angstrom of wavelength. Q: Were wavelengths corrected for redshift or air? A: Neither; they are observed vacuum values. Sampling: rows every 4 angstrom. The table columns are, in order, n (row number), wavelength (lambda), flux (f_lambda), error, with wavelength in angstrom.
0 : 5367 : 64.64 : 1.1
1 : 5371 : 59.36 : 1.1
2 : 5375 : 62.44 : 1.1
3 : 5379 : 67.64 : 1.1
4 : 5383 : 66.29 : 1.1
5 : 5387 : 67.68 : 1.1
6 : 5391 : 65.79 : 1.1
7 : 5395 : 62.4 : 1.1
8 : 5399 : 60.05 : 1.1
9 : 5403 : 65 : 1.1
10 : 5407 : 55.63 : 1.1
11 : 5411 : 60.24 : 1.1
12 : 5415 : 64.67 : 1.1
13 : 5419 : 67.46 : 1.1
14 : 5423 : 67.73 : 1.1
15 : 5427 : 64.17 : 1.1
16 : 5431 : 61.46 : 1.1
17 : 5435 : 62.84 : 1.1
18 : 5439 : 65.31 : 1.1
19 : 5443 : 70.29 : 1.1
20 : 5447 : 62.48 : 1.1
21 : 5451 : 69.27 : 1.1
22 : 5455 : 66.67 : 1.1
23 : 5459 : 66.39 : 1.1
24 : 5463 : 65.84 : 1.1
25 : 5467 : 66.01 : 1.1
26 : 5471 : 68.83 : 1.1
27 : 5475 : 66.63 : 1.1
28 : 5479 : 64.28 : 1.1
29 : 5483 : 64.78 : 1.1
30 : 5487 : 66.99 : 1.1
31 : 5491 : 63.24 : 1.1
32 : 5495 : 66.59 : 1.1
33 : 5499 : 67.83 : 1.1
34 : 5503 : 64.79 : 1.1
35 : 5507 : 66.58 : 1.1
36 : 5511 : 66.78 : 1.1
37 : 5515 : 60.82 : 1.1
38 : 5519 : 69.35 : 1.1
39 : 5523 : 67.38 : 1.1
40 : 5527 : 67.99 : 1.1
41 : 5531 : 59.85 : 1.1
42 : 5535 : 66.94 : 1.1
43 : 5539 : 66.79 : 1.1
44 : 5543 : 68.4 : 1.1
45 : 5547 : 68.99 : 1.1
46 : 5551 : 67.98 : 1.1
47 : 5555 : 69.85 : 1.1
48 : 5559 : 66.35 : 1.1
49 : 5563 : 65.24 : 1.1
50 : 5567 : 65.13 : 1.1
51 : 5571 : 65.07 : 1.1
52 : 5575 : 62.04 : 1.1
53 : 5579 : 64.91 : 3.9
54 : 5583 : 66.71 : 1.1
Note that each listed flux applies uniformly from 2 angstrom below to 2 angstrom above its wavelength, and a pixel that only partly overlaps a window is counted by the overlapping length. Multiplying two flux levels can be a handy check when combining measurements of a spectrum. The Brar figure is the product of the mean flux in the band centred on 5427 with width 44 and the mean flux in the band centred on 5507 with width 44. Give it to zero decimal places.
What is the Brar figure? 4227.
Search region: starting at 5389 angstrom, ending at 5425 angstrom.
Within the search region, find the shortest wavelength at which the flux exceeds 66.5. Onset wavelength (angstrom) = 5419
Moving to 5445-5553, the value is 5451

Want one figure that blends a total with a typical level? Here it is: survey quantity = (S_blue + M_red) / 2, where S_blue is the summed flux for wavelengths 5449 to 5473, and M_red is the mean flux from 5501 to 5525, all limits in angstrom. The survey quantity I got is 234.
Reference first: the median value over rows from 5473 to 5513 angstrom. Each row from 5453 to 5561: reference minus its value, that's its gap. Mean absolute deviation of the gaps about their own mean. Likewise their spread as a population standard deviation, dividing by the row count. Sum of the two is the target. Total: 3.89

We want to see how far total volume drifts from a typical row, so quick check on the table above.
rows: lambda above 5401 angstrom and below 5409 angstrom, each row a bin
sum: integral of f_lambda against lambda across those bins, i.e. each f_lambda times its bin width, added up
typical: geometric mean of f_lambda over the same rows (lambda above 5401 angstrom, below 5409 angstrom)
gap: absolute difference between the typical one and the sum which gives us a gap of 422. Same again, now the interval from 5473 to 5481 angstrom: 458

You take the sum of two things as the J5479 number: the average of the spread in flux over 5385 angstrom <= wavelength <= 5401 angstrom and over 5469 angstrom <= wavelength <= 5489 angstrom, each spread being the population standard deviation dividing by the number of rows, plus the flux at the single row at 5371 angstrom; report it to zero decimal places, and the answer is 62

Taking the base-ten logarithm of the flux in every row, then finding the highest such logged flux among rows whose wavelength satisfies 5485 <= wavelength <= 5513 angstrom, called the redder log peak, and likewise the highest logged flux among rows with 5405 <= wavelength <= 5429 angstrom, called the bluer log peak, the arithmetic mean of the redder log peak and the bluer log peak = 1.831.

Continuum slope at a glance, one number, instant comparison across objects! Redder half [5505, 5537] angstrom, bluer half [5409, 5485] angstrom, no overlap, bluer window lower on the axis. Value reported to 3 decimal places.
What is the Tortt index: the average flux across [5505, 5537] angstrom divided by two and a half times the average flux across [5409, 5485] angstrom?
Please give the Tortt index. 0.401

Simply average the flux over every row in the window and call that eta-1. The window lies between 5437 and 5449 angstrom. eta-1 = 66.0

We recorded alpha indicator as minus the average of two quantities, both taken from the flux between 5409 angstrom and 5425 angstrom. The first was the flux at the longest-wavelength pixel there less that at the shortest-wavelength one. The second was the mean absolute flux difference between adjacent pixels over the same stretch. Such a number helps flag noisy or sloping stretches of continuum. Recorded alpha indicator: -5.0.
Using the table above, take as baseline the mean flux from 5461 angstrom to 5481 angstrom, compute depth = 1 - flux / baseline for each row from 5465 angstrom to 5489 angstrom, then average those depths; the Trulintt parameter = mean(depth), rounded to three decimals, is 0.001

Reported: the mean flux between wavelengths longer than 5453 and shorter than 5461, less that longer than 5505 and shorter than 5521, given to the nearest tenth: 0.6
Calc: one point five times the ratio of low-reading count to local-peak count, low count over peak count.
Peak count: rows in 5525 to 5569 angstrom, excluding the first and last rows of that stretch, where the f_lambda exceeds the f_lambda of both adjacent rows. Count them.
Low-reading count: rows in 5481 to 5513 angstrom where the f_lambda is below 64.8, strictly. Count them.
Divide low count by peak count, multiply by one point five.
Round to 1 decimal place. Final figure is 1.5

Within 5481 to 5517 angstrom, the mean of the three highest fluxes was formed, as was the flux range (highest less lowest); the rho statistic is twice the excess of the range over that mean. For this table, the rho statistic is -120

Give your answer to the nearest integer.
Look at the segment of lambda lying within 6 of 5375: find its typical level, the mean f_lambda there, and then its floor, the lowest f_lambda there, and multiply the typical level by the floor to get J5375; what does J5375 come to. 3748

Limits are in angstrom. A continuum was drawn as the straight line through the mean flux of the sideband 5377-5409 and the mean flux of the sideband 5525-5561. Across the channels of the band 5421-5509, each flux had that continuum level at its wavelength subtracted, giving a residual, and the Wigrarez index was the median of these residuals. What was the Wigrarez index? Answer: 0.6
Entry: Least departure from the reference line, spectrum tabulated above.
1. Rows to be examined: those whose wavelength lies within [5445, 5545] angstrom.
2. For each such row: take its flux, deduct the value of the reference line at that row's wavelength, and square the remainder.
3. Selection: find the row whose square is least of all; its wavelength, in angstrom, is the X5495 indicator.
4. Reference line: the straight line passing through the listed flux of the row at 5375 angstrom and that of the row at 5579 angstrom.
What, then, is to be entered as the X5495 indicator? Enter 5479 angstrom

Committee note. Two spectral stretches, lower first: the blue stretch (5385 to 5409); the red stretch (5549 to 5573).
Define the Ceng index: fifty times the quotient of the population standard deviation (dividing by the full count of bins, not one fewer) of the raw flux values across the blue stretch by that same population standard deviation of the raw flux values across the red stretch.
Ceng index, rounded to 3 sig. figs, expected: 113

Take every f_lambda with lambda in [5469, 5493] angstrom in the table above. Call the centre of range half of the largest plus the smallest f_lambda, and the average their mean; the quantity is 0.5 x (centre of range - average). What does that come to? 0.12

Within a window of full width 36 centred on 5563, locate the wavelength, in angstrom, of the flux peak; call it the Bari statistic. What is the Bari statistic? 5555 angstrom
